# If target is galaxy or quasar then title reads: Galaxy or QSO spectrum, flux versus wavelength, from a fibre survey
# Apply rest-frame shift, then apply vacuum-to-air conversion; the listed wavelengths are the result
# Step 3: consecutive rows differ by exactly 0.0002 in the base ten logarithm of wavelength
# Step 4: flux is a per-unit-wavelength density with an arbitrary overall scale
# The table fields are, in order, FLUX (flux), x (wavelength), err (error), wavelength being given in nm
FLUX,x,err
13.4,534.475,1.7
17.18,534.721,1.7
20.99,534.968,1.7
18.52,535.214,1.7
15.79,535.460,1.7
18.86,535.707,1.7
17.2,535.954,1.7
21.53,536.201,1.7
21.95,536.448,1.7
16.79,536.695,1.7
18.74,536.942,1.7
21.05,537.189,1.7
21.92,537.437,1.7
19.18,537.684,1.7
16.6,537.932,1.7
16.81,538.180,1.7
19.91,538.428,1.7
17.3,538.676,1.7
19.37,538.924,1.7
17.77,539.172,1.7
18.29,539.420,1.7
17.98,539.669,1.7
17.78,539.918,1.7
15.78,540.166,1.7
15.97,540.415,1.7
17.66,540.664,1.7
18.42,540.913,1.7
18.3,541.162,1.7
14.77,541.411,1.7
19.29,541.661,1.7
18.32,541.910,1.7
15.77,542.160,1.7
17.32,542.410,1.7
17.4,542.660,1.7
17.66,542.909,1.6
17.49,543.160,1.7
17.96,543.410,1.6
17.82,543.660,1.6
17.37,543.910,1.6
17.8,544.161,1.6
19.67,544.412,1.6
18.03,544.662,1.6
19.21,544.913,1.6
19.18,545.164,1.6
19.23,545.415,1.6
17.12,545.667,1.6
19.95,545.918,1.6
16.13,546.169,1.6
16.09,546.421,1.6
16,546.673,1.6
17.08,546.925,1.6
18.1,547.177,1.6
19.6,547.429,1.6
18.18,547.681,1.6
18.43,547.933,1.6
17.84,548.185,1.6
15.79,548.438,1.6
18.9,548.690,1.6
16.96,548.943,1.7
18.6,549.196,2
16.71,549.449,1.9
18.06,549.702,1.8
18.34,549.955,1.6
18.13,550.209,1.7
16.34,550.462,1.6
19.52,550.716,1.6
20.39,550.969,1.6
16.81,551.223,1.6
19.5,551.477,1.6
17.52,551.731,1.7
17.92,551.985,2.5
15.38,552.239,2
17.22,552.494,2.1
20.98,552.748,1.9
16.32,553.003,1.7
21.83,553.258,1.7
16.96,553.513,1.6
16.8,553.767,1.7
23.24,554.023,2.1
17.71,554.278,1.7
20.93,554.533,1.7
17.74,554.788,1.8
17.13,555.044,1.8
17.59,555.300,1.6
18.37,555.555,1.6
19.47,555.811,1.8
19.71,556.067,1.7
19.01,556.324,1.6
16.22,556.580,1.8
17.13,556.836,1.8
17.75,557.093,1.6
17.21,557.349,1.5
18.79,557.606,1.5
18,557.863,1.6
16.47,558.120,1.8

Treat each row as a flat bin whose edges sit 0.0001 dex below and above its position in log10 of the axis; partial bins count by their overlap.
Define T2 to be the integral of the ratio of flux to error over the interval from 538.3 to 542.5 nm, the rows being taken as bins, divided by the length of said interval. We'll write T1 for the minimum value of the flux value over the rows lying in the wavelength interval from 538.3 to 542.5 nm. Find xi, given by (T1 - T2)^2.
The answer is 19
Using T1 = 14.77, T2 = 10.4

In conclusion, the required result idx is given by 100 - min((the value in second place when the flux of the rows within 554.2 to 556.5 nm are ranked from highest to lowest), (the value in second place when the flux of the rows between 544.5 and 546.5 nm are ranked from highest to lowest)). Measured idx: 80.8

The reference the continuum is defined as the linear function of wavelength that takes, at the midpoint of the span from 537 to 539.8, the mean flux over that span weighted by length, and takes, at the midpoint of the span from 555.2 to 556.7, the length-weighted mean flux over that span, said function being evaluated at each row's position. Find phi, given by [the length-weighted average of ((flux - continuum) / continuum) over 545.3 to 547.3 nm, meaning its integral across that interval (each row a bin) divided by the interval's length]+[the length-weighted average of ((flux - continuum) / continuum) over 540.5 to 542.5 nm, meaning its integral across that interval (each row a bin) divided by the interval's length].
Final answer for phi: -0.13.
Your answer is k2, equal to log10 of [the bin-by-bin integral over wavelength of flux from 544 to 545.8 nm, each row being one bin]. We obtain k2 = 1.52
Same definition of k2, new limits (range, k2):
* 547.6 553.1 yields 1.99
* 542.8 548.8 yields 2.03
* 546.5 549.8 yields 1.77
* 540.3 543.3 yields 1.72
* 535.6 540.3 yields 1.94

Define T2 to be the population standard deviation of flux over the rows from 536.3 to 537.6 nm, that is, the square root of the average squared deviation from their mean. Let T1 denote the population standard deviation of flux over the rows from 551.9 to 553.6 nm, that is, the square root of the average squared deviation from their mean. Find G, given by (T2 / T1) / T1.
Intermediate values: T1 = 2.2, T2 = 2.02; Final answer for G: 0.41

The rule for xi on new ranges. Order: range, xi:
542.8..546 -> 33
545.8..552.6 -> 24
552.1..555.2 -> 26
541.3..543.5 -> 20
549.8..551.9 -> 27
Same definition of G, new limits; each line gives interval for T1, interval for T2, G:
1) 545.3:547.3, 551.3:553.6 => 1.03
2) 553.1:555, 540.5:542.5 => 0.24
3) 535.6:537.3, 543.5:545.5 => 0.22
